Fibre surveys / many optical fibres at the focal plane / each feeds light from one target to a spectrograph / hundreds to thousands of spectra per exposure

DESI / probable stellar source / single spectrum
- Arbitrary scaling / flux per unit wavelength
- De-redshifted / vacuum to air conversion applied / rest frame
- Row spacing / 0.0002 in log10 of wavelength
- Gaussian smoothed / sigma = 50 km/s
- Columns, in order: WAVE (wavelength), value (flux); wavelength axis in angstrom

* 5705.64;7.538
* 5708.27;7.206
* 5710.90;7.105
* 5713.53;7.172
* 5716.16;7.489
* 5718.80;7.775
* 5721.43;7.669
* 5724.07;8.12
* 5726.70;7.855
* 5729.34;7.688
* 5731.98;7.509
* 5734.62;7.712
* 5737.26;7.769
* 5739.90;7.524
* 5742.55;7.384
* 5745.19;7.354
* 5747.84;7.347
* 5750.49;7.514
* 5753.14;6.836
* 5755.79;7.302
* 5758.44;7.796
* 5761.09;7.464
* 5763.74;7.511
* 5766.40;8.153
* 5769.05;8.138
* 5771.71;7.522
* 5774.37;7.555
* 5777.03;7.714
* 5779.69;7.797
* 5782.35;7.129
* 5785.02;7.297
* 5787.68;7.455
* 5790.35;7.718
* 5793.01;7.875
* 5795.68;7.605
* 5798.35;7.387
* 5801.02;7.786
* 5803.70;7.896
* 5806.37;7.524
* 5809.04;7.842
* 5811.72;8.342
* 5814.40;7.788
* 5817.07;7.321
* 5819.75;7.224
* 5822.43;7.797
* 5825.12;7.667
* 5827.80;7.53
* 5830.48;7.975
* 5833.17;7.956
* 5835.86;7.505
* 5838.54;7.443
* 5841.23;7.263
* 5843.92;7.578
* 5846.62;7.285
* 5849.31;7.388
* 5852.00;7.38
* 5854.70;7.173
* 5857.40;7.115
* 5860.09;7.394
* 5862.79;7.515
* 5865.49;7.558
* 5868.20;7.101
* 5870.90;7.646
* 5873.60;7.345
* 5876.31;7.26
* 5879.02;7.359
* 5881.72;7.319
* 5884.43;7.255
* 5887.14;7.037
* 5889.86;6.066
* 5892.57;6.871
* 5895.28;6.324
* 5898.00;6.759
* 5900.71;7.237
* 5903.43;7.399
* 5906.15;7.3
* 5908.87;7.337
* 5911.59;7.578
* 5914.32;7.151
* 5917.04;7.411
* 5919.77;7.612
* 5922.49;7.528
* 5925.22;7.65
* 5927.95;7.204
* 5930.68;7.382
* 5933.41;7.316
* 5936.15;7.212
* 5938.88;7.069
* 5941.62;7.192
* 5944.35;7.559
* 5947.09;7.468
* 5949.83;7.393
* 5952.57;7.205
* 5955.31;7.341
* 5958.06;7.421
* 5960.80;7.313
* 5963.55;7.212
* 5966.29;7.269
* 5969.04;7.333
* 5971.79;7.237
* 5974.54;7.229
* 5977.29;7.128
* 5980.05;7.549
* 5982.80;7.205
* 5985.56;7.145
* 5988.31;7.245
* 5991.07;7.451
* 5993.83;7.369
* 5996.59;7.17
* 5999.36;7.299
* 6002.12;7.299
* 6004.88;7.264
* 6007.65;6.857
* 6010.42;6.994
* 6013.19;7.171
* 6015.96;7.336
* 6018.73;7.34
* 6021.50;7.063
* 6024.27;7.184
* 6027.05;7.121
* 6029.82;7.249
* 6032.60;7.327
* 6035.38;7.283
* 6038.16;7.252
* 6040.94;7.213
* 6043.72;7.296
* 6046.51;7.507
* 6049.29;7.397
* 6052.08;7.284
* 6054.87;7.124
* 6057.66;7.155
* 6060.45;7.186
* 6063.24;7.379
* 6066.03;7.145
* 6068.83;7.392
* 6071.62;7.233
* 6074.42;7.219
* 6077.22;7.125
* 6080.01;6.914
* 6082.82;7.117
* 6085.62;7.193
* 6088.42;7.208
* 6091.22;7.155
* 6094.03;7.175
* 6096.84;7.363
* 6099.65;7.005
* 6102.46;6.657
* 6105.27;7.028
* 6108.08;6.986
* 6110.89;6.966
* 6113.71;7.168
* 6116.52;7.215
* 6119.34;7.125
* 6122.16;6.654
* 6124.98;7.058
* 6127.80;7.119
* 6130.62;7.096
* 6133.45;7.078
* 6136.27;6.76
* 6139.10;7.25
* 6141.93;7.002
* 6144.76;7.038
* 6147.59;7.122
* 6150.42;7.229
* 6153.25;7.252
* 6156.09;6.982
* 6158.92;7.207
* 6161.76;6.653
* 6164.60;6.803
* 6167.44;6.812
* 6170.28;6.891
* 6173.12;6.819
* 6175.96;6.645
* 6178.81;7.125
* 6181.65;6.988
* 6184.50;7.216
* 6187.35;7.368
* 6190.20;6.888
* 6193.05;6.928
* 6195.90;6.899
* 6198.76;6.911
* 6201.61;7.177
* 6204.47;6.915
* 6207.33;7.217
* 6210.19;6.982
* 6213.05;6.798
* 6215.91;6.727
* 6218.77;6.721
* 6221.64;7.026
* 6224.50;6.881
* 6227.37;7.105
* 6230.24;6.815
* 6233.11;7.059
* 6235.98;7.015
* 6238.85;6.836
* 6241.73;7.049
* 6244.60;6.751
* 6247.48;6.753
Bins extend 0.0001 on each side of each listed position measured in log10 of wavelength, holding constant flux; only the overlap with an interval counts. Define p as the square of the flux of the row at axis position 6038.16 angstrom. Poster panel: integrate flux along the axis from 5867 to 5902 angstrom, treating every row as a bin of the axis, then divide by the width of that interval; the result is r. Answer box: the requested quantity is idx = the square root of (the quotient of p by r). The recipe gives 2.73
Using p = 52.6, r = 7.05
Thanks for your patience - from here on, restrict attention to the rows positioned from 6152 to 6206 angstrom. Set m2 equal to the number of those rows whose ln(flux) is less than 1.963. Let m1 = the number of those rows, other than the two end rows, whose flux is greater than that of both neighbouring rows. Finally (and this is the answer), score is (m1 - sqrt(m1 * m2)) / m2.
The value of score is -0.22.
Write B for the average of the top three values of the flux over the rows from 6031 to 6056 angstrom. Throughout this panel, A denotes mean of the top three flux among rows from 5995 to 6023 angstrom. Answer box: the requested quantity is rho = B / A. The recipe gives 1.01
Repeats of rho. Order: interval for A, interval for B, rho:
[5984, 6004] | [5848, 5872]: 1.03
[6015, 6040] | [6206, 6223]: 0.96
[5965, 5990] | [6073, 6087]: 0.97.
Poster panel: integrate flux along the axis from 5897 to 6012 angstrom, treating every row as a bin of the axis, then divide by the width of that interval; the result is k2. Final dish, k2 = 7.29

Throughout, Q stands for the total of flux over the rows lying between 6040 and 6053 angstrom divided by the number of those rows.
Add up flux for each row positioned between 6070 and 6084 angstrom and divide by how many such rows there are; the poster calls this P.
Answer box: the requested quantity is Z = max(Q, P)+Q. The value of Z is 14.7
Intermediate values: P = 7.12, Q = 7.34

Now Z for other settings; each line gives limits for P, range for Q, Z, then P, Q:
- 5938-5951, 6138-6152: 14.5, 7.34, 7.13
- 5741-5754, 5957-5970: 14.6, 7.29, 7.31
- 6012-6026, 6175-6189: 14.3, 7.22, 7.07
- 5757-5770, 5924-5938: 15.2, 7.81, 7.35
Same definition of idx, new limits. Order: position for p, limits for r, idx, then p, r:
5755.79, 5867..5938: 2.72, 53.3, 7.22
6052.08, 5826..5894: 2.69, 53.1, 7.33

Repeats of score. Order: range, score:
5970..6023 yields 0.00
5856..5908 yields -0.13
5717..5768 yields 2.00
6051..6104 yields 0.00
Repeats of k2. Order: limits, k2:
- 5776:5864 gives 7.57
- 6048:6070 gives 7.25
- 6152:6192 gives 6.97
